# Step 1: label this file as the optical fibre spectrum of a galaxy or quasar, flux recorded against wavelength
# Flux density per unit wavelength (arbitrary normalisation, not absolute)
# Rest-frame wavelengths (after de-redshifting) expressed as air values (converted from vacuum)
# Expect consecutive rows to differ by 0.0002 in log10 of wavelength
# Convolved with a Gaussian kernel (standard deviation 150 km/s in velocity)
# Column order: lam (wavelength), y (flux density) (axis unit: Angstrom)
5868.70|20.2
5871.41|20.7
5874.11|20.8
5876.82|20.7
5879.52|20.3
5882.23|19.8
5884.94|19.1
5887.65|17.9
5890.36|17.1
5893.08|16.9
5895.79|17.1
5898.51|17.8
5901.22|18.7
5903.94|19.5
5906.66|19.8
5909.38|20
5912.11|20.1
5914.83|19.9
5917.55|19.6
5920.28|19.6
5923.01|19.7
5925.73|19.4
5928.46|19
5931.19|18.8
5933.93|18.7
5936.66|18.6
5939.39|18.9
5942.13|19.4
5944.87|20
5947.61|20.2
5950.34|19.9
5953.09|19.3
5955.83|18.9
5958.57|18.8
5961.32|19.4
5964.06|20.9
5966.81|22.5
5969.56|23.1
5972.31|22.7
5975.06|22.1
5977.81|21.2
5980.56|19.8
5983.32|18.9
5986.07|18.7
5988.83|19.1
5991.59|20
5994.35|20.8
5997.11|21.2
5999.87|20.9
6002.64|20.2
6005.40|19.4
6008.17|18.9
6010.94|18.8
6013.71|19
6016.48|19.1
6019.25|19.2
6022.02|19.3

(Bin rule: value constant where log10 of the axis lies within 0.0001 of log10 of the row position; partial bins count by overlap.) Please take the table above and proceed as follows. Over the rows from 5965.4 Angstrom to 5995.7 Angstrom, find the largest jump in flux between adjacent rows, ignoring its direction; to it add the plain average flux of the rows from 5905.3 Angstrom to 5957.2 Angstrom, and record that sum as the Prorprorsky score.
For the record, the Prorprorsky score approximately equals 20.9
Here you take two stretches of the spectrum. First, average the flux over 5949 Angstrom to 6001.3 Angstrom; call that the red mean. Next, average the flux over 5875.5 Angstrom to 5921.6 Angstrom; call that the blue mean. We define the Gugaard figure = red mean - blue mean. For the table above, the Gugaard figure 1.4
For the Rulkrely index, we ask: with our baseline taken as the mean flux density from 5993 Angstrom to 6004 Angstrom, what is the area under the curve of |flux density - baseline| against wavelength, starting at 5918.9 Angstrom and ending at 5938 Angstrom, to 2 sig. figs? 32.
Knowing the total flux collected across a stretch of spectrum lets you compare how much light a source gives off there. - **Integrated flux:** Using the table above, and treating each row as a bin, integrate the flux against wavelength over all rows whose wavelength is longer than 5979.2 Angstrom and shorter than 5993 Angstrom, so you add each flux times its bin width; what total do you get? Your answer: 266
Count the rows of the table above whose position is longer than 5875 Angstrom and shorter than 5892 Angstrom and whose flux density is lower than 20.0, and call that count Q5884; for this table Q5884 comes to 4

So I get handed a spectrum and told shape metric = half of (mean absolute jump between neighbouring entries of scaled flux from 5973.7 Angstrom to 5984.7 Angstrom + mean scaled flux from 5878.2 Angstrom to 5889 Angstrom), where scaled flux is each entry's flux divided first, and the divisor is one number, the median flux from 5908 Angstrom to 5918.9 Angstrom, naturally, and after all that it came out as 0.51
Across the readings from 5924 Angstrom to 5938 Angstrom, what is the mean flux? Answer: 18.9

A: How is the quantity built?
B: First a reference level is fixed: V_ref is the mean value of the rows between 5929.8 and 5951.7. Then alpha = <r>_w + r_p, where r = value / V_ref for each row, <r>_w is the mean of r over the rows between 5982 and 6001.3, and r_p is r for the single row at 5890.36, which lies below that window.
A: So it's 1.92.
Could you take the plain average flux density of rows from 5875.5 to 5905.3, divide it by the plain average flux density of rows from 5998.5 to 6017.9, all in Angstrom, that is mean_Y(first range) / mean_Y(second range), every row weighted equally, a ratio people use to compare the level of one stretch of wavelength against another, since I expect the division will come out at 0.957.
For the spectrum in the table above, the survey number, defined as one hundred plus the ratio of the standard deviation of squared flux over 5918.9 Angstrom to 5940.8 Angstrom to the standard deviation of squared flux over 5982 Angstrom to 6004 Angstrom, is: 100.4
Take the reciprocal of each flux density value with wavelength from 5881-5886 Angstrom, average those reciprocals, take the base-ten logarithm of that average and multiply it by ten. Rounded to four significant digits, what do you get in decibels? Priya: -12.89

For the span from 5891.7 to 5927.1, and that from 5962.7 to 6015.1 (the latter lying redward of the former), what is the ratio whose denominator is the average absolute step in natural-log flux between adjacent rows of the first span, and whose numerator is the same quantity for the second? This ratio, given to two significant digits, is 1.7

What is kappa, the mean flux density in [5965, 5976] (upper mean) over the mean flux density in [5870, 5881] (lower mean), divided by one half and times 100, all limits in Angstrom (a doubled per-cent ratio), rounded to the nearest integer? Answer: 219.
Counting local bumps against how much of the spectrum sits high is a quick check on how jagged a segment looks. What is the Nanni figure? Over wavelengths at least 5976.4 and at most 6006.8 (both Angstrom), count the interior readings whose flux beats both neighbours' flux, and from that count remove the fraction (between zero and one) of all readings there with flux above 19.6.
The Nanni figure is 0.4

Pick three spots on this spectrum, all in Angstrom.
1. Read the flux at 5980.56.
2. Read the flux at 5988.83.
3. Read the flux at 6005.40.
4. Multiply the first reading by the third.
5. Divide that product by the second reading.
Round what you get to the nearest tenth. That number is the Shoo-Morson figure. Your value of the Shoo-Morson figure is 20.1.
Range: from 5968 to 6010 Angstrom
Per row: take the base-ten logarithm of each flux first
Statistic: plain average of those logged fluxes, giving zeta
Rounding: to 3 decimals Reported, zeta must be 1.310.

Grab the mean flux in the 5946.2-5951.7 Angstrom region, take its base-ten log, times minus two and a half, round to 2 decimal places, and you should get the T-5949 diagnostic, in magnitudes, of -3.26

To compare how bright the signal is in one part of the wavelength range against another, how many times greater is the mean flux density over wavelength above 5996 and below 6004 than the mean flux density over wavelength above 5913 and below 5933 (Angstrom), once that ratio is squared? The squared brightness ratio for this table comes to 1.1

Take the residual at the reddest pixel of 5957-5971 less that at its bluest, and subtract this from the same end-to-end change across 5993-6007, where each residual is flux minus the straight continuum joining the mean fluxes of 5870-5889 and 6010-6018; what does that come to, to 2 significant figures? -5.7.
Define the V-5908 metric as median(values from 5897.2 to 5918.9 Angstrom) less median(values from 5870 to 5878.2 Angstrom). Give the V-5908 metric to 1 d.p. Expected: -1.0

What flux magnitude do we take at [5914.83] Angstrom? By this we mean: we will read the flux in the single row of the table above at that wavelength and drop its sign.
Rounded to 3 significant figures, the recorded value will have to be 19.9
